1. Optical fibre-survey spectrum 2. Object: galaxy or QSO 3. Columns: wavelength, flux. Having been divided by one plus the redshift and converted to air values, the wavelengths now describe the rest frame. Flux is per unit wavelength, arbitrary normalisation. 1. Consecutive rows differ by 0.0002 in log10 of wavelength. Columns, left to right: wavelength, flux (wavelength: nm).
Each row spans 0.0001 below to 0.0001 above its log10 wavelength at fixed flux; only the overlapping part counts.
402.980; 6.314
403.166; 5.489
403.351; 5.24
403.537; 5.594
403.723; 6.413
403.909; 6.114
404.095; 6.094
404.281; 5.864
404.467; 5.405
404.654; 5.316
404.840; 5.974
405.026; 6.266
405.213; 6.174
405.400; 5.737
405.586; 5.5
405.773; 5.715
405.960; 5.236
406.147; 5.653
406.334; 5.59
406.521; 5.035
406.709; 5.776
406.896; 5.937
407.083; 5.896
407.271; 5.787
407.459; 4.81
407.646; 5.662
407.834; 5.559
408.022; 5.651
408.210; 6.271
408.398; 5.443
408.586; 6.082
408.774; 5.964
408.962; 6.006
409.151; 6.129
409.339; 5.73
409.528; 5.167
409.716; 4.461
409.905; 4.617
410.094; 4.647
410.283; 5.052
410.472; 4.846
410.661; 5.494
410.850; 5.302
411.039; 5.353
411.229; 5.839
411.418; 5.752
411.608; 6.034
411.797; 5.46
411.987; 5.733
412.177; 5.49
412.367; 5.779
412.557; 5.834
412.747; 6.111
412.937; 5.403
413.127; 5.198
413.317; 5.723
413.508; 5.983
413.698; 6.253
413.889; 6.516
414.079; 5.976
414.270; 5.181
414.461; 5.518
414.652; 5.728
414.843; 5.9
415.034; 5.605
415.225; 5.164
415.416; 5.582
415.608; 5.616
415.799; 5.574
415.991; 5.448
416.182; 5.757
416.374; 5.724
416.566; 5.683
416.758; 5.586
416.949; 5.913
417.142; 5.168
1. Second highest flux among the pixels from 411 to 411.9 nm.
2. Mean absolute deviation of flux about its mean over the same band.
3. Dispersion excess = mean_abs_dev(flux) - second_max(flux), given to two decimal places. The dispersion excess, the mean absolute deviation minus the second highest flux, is -5.61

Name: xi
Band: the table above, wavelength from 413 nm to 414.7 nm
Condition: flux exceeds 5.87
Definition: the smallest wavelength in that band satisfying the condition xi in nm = 413.508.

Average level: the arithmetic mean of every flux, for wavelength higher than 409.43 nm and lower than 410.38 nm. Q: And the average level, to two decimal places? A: 4.79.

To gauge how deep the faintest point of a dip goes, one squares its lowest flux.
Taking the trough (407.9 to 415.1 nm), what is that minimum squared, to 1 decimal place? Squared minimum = 19.9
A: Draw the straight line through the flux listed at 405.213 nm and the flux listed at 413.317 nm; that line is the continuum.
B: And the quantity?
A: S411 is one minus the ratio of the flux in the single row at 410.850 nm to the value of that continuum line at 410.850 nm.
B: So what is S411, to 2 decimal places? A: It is 0.10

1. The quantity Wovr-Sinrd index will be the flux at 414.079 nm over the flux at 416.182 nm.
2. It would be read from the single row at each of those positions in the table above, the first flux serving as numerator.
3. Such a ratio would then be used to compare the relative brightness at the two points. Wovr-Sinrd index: 1.04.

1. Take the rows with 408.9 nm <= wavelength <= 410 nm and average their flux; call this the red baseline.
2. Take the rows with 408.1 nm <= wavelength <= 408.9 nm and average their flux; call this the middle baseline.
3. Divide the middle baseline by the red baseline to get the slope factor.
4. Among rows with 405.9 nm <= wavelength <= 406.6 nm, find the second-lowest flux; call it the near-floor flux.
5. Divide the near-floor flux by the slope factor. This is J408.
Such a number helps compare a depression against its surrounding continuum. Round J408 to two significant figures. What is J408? 4.7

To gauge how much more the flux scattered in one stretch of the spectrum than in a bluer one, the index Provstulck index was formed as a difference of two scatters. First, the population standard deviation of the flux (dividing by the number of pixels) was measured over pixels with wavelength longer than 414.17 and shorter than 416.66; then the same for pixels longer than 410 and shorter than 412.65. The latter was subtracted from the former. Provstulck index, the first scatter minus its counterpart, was -0.18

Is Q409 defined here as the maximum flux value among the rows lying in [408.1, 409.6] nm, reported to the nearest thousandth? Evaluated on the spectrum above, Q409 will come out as 6.271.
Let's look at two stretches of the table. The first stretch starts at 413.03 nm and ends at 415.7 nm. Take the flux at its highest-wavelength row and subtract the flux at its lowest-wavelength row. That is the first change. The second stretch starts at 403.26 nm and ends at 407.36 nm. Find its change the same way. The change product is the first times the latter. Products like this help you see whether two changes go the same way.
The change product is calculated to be 0.23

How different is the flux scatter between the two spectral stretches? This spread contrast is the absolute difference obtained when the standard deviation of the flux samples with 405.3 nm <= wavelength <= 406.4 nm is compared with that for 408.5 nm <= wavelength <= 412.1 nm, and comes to 0.35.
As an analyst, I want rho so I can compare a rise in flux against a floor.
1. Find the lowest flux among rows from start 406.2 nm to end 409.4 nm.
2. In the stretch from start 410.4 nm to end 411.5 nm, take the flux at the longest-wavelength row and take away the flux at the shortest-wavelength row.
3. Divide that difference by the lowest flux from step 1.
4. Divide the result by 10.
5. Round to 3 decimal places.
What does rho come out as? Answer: 0.019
